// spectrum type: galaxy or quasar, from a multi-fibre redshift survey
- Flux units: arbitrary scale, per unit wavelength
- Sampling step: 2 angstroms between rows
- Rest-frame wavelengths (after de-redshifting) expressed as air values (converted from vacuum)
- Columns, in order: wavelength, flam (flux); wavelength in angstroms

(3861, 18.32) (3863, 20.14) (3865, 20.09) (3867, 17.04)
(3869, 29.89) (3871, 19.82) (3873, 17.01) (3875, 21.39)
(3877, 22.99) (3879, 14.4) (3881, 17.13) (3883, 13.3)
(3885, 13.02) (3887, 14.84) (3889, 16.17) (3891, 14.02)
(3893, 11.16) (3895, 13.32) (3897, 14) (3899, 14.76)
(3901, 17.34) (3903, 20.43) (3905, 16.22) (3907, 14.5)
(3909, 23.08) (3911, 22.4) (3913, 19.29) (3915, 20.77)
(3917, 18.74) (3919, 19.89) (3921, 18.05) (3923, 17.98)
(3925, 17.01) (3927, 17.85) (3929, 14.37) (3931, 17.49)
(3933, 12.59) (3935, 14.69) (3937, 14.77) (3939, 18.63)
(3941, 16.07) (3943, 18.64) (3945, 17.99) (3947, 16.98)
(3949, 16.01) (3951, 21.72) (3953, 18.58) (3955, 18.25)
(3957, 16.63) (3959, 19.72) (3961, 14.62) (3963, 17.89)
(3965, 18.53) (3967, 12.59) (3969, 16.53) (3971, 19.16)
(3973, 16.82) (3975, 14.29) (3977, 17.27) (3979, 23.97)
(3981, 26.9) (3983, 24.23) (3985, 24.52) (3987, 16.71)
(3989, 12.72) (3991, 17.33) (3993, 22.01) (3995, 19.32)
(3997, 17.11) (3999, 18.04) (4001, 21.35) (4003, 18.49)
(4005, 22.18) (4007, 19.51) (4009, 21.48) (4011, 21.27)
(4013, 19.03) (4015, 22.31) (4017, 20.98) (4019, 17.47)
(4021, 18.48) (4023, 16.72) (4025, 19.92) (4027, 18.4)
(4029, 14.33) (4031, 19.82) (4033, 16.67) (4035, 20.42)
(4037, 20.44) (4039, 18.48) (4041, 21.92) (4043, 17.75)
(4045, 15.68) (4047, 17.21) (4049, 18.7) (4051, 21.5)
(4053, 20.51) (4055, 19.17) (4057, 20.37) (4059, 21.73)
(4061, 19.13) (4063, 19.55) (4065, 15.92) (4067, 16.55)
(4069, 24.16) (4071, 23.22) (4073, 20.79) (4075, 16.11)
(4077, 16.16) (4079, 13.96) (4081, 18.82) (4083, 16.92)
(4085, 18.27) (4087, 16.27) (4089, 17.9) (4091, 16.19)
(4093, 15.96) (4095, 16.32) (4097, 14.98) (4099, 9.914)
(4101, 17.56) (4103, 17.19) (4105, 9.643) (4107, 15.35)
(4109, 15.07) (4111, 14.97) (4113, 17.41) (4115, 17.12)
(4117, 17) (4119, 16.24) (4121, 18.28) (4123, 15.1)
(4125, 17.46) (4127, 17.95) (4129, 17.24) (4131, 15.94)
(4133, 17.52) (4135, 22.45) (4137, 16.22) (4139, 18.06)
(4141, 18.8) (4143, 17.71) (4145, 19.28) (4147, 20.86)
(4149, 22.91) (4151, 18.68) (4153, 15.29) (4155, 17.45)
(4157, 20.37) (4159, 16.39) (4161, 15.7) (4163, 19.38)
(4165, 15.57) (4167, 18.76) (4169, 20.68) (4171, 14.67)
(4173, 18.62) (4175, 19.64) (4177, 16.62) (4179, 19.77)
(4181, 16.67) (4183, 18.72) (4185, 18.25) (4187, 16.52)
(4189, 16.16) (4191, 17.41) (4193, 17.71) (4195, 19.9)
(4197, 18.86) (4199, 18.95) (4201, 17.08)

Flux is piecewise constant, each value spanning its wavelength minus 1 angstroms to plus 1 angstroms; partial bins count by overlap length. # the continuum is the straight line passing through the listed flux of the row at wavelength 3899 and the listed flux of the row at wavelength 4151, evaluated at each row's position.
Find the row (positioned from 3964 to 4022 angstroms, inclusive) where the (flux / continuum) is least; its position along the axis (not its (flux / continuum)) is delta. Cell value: 3989 angstroms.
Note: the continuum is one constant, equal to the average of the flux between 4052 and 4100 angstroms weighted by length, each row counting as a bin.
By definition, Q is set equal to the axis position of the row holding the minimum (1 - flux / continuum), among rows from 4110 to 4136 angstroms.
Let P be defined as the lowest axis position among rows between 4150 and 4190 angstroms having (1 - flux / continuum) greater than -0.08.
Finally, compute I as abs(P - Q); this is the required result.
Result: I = 16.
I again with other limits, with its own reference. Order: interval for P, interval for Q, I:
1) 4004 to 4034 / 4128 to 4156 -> 136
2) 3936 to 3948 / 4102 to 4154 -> 212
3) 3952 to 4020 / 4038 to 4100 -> 116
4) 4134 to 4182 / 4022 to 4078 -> 68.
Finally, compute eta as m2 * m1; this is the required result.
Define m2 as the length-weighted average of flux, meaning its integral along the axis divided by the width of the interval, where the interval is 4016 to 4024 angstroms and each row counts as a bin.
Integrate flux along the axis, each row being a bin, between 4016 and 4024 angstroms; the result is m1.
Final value 2712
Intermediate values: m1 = 147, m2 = 18.4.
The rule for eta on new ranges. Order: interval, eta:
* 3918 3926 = 2659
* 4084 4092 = 2355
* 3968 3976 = 2231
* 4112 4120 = 2296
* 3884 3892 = 1685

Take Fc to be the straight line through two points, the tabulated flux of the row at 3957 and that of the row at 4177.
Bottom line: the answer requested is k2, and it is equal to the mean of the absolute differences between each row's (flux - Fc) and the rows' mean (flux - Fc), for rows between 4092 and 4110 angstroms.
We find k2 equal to 2.2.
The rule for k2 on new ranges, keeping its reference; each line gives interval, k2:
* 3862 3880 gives 3.0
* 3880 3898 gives 1.3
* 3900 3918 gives 2.2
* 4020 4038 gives 1.6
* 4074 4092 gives 1.1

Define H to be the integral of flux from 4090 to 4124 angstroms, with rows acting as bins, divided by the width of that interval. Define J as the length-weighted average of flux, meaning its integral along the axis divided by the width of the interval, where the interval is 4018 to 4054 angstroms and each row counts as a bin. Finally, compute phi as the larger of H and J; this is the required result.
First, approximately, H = 15.5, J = 18.6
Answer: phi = 18.6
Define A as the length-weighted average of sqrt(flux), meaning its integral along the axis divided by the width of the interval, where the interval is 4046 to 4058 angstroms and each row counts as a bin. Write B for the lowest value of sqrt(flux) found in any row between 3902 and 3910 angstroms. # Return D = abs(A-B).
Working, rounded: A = 4.42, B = 3.8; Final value 0.61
